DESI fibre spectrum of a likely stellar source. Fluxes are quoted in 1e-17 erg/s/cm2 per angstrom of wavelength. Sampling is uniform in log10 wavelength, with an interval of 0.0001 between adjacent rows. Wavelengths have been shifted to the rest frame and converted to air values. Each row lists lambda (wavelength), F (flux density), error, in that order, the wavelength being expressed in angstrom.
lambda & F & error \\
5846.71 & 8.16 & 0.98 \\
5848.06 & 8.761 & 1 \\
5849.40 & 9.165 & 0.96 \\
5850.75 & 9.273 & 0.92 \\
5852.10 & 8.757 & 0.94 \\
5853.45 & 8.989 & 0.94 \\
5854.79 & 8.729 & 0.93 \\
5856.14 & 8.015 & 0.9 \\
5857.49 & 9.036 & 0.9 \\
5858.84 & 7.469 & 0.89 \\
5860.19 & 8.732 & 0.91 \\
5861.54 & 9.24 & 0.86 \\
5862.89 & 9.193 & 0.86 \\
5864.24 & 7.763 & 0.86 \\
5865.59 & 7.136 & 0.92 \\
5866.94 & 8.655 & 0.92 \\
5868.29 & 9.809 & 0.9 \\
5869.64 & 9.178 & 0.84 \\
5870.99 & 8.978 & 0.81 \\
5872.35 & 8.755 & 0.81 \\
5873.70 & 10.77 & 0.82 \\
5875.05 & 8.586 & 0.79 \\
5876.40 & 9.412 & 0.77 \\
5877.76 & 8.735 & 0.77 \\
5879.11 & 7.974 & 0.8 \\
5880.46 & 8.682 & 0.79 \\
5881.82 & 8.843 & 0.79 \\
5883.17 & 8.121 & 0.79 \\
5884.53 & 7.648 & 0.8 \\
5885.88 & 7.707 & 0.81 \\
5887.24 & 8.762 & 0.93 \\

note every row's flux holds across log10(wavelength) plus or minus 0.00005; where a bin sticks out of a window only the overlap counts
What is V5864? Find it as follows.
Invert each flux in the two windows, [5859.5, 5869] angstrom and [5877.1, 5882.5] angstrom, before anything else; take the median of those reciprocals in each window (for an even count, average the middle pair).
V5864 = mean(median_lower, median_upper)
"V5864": 0.115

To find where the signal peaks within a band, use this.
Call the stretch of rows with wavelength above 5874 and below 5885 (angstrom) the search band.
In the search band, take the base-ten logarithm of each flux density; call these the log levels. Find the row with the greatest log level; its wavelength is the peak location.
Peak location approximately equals 5876.40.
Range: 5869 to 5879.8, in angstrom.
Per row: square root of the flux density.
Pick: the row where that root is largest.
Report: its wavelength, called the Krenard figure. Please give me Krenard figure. 5873.70 angstrom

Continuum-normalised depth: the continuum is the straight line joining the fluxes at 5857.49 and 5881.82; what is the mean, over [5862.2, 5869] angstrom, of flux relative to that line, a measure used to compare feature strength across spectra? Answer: 0.95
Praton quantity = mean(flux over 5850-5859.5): 8.61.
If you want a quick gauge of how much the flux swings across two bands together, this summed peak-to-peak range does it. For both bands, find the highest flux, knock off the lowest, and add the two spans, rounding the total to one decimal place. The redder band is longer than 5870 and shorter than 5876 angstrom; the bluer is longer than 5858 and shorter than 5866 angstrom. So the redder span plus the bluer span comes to 4.3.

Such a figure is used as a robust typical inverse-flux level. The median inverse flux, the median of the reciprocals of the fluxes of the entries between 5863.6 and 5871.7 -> 0.113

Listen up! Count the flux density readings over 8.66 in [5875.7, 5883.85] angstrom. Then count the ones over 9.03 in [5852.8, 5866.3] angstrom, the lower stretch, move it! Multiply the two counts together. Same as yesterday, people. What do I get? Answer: 12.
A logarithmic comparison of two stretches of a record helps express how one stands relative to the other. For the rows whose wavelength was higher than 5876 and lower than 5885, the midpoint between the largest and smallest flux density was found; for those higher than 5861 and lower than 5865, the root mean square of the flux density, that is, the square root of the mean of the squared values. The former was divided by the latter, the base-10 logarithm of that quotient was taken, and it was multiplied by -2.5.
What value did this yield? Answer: 0.03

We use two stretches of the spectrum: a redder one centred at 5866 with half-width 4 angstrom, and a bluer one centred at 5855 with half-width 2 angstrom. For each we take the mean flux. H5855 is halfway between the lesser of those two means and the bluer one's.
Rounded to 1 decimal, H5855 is 8.6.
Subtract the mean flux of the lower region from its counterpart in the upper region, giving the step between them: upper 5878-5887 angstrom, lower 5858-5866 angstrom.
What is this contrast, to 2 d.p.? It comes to -0.09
